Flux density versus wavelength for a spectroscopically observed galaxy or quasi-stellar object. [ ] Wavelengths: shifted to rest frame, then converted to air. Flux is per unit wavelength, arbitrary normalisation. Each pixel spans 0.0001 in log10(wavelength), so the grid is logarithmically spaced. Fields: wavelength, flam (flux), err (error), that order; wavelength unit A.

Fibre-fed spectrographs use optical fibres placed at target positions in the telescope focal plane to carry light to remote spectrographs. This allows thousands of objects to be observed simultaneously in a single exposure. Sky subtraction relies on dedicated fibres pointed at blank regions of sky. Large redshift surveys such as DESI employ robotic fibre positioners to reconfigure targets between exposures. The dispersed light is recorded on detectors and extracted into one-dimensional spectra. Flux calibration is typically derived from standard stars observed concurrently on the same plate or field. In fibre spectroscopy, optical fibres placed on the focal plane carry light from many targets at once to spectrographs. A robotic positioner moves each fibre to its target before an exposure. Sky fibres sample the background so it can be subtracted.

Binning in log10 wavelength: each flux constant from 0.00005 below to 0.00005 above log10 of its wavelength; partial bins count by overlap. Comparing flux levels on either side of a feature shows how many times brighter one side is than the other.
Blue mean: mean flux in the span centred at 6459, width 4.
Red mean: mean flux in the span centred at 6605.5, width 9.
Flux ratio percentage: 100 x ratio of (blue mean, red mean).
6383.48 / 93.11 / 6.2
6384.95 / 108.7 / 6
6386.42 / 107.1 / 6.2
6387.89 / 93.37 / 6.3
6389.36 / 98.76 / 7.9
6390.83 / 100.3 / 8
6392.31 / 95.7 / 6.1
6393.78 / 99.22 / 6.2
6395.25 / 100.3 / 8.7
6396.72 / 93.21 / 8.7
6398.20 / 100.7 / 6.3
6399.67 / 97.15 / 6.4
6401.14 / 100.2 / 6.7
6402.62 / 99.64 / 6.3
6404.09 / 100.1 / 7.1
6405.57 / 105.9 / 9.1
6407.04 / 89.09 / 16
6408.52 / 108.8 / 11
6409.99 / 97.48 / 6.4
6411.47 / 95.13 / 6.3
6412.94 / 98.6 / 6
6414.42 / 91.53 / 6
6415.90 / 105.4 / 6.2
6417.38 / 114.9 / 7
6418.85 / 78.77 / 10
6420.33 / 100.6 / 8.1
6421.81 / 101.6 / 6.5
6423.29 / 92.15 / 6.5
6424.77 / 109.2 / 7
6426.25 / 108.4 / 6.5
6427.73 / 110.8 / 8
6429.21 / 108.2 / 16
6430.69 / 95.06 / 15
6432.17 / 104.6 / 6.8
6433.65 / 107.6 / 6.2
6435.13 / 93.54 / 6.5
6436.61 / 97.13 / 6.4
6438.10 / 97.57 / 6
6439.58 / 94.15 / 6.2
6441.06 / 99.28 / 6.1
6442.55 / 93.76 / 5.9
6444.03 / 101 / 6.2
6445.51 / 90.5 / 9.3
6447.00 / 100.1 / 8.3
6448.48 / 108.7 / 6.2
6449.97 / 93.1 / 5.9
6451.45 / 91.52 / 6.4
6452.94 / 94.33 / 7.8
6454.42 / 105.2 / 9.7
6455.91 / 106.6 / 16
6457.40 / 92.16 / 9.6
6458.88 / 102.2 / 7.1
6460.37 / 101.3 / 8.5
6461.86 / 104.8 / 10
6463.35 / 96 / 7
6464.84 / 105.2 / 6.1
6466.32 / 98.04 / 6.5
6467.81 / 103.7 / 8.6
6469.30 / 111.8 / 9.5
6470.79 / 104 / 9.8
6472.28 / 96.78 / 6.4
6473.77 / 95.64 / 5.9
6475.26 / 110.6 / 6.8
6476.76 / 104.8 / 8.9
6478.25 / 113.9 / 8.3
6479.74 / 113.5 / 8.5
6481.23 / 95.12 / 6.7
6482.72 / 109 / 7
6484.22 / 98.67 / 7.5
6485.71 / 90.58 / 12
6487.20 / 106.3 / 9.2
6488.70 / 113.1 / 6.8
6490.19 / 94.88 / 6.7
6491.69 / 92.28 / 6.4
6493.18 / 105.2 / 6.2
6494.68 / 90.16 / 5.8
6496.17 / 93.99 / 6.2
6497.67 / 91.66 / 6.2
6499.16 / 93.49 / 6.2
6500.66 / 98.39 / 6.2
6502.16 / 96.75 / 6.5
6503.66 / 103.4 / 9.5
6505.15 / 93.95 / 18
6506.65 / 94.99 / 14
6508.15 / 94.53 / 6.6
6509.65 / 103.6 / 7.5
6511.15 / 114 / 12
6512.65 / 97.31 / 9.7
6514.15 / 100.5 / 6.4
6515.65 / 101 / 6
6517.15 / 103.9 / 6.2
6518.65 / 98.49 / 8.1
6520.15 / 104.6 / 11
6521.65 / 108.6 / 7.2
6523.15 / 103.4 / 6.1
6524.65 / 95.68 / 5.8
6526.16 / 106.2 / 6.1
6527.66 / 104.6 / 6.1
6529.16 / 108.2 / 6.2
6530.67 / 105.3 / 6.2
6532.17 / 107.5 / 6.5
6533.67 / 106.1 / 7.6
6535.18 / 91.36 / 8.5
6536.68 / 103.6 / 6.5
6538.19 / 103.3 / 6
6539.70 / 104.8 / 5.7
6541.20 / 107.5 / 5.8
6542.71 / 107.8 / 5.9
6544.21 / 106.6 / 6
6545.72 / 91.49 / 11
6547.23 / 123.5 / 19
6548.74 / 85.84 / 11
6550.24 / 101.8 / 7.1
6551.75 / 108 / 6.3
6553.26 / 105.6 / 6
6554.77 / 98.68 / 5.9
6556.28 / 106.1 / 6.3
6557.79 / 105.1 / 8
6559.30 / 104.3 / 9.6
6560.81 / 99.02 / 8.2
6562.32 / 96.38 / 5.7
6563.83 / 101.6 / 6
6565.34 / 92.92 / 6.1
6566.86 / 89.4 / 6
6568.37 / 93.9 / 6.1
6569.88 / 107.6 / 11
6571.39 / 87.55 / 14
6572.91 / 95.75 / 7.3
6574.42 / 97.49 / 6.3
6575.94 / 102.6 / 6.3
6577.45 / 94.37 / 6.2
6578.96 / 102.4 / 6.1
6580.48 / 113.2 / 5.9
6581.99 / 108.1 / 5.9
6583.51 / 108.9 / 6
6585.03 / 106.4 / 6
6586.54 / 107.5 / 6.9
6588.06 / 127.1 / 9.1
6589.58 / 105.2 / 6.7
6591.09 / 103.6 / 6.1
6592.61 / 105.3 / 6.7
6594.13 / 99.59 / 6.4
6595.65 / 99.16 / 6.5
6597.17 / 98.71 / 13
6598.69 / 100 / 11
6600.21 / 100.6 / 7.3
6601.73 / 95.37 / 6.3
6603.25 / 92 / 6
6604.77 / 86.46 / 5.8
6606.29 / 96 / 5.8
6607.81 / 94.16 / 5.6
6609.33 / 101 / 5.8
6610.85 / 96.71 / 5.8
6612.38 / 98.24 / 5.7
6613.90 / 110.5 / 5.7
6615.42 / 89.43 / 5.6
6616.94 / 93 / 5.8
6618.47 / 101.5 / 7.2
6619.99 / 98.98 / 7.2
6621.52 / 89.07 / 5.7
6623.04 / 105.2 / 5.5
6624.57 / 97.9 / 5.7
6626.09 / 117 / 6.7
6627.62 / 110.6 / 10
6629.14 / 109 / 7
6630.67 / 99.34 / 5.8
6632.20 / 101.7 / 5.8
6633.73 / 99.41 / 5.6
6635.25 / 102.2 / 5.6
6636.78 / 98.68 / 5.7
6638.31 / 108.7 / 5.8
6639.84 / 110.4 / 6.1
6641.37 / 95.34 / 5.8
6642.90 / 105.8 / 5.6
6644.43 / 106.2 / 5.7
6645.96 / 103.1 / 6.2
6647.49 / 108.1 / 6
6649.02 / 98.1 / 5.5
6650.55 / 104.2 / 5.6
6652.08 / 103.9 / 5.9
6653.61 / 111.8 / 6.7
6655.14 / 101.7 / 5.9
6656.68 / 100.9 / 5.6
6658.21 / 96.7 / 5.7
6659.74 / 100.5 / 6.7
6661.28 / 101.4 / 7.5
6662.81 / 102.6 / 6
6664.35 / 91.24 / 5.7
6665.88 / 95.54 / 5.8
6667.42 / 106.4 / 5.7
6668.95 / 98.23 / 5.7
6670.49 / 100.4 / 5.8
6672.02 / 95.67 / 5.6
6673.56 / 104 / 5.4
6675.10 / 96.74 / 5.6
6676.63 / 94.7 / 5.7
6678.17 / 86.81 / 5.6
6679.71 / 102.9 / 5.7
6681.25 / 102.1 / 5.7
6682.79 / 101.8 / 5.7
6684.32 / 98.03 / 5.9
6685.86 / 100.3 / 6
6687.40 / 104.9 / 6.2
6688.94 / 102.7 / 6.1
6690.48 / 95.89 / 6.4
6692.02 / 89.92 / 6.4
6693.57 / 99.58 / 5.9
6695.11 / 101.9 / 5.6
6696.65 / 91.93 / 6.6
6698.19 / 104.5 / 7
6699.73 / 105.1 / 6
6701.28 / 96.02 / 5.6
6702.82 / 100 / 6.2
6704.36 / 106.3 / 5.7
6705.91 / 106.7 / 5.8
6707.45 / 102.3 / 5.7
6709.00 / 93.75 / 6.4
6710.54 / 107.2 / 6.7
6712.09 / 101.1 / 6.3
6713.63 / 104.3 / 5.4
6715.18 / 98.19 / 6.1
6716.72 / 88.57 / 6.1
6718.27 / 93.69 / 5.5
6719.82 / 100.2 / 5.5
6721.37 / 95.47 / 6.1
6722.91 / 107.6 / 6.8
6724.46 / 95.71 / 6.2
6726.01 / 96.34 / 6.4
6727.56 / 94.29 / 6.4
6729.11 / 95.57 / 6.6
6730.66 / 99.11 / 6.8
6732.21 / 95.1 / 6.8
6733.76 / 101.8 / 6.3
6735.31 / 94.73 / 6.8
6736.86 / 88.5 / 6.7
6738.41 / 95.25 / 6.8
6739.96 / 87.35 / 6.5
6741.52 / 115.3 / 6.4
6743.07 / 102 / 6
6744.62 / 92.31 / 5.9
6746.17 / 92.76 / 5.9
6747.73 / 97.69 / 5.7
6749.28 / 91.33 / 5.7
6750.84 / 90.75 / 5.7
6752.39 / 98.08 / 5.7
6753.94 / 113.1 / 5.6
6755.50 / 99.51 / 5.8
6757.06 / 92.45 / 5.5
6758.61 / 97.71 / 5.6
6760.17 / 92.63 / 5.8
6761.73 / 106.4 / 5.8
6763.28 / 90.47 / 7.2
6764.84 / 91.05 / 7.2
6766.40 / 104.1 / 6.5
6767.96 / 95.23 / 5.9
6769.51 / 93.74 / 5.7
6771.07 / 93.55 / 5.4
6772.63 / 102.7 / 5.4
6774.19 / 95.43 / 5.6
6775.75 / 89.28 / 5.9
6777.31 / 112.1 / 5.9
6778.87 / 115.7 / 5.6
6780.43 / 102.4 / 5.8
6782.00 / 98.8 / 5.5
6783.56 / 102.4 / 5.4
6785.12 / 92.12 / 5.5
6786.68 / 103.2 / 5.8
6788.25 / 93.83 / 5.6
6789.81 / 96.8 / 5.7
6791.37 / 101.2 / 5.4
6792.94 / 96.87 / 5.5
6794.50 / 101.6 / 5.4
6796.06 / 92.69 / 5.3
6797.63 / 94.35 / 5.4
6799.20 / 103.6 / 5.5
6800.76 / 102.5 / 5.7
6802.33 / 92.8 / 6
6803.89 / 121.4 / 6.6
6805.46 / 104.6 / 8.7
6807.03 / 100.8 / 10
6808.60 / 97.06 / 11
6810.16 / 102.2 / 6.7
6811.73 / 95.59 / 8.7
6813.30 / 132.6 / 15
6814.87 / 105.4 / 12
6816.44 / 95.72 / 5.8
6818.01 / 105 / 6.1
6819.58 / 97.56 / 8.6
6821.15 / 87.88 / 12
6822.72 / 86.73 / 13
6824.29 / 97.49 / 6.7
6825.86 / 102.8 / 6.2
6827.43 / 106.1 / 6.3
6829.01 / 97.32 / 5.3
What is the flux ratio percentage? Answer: 105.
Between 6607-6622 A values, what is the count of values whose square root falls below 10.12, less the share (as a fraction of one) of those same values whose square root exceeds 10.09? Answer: 8.9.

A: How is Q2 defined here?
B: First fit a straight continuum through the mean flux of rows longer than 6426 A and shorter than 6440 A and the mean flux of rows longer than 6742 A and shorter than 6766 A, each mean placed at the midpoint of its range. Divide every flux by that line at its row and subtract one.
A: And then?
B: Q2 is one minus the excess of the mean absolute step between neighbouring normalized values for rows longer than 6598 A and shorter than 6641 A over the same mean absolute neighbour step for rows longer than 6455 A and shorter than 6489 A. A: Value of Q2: 1.02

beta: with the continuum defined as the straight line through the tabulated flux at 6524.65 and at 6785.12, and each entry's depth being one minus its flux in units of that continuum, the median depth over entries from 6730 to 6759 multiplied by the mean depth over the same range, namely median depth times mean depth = 0.0013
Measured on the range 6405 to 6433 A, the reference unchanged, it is 0.0018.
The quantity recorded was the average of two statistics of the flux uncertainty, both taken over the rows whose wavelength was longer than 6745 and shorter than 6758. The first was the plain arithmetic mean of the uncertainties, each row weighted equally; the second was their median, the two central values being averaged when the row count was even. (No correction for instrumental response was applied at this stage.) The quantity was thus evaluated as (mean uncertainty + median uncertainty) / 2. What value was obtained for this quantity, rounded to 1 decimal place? 5.7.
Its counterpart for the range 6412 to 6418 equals 6.2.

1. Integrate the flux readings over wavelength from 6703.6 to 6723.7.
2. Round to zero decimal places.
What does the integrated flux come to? 2018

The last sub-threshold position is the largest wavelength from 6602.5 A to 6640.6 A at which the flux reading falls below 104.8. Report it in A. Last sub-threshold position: 6636.78 A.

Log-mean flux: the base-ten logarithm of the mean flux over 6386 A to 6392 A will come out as 2.00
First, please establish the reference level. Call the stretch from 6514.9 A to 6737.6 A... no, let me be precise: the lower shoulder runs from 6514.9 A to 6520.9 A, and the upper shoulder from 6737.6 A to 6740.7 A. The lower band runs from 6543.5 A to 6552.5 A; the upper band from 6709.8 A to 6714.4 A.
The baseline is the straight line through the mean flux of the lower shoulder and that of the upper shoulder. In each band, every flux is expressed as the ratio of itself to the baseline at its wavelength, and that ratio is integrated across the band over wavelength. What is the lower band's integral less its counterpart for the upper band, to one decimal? 4.0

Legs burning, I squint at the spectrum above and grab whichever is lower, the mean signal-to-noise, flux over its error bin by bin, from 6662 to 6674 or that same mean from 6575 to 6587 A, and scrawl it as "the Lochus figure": 17.2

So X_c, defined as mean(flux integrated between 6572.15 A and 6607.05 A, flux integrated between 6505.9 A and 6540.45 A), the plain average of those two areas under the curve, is 3553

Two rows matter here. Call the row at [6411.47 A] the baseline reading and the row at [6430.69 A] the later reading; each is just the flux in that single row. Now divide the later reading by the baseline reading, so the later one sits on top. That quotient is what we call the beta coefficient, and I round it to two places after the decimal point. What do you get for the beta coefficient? 1.00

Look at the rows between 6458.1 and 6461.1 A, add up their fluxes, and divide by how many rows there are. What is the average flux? 102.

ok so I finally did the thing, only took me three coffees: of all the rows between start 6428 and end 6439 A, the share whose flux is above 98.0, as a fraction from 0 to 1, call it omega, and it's 0.43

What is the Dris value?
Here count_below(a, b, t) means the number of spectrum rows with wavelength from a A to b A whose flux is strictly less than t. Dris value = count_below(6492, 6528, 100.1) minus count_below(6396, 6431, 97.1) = 5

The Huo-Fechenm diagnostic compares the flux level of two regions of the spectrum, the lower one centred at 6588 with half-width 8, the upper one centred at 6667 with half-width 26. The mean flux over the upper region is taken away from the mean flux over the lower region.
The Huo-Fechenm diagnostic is 7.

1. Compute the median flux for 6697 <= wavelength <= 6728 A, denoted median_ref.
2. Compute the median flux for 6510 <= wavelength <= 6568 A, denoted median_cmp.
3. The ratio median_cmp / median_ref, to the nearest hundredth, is 1.04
